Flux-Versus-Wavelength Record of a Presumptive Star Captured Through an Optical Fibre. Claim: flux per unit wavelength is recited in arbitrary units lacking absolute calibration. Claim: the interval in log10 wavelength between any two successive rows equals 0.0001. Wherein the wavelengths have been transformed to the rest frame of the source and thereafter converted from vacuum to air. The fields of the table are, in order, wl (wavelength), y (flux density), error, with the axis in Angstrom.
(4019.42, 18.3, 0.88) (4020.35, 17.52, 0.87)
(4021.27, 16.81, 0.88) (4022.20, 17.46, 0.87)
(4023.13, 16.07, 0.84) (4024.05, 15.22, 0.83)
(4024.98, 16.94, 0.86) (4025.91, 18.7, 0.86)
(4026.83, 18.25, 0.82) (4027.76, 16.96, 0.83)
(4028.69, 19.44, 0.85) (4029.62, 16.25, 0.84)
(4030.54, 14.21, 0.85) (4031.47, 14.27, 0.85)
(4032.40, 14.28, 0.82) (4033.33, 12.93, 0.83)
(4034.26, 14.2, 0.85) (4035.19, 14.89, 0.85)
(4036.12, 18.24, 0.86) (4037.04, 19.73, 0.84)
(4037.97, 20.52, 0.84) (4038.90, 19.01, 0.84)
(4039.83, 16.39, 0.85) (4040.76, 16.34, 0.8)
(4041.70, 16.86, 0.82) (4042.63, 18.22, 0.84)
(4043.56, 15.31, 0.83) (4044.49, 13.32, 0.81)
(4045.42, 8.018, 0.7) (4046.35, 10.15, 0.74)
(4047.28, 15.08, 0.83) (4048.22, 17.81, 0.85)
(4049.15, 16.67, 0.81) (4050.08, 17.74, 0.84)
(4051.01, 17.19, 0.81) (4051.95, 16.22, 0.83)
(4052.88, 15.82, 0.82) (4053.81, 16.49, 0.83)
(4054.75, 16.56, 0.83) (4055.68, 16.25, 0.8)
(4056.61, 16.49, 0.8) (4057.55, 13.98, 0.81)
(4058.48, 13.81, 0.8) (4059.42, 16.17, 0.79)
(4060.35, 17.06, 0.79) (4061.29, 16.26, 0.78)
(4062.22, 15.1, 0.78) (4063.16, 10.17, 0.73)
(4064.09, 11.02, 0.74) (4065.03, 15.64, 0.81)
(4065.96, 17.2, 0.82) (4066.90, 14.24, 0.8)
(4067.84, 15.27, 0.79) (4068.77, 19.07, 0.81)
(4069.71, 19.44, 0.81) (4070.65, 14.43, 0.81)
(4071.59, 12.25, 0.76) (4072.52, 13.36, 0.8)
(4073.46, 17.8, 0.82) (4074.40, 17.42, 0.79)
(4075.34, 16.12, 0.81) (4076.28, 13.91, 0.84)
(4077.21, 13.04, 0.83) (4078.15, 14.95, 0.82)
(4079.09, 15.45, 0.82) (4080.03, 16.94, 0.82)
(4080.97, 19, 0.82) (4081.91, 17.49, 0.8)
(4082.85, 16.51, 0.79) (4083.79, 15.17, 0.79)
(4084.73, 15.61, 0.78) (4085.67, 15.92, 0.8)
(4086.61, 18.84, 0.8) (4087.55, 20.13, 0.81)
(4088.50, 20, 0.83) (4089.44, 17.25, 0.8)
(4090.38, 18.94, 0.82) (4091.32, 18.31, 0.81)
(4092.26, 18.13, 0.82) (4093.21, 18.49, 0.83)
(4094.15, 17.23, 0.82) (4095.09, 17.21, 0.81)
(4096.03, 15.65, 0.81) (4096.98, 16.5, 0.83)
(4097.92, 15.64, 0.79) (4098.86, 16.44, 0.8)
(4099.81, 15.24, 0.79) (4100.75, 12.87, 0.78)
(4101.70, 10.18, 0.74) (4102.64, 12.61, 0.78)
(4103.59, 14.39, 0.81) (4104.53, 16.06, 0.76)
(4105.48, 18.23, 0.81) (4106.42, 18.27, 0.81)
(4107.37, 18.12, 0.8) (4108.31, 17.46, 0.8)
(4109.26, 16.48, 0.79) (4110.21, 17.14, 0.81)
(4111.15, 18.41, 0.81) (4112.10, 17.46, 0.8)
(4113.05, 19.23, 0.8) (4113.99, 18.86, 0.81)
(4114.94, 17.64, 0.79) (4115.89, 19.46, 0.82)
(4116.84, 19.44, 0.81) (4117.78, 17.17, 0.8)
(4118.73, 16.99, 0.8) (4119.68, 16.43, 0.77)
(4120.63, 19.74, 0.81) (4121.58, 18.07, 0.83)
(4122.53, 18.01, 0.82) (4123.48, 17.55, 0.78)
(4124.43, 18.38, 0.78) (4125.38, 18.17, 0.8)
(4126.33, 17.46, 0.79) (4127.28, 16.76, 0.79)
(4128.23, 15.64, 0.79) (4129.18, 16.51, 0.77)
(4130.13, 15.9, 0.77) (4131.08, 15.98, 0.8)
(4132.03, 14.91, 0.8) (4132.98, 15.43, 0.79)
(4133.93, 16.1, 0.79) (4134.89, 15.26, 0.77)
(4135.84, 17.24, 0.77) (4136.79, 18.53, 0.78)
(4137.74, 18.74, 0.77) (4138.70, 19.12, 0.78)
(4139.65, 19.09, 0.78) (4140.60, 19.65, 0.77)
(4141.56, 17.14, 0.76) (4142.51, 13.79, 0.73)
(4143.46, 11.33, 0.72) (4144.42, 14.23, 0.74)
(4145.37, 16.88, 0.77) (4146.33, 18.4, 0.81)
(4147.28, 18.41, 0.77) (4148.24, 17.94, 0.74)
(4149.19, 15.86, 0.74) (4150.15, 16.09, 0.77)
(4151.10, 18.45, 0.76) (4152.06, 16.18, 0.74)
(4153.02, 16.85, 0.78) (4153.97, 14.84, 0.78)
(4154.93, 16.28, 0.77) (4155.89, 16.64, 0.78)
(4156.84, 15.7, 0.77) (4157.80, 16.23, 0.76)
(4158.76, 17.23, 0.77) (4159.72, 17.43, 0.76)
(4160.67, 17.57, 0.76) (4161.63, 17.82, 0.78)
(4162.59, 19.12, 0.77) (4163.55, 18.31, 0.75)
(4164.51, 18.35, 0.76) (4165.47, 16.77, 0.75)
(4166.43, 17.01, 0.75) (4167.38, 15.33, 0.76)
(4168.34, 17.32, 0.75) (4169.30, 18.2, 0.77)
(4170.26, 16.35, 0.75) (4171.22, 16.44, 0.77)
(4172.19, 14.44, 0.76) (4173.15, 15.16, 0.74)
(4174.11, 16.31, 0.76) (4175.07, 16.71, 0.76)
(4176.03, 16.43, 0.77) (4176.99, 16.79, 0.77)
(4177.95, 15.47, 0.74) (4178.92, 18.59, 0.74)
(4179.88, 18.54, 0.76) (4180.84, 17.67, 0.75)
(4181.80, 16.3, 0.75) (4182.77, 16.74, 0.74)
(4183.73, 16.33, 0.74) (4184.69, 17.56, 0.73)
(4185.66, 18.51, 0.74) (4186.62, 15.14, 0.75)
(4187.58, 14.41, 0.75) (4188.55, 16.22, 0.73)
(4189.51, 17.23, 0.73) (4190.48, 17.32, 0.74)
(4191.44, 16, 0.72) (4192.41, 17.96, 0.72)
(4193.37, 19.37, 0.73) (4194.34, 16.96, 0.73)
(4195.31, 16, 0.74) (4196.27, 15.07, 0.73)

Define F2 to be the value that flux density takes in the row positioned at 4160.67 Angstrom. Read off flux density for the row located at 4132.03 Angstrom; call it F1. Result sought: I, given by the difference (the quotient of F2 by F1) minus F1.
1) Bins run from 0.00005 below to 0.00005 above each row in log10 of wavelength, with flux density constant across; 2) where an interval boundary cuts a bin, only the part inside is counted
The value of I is -13.7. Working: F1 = 14.91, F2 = 17.57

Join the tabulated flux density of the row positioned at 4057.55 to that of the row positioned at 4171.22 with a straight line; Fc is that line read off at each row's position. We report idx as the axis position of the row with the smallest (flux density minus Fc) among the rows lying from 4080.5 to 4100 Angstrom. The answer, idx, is 4099.81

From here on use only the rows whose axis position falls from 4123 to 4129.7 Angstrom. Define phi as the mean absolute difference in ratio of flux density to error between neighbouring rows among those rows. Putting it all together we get 1.1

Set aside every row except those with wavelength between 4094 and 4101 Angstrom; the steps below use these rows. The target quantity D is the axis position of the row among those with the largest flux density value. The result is 4094.15 Angstrom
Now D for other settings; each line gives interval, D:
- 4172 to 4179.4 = 4178.92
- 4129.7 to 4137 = 4136.79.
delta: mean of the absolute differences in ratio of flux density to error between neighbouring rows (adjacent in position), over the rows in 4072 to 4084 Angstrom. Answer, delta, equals 1.9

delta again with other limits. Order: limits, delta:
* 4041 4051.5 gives 2.2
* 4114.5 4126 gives 1.2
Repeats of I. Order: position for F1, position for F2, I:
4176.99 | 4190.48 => -15.8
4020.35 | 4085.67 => -16.6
